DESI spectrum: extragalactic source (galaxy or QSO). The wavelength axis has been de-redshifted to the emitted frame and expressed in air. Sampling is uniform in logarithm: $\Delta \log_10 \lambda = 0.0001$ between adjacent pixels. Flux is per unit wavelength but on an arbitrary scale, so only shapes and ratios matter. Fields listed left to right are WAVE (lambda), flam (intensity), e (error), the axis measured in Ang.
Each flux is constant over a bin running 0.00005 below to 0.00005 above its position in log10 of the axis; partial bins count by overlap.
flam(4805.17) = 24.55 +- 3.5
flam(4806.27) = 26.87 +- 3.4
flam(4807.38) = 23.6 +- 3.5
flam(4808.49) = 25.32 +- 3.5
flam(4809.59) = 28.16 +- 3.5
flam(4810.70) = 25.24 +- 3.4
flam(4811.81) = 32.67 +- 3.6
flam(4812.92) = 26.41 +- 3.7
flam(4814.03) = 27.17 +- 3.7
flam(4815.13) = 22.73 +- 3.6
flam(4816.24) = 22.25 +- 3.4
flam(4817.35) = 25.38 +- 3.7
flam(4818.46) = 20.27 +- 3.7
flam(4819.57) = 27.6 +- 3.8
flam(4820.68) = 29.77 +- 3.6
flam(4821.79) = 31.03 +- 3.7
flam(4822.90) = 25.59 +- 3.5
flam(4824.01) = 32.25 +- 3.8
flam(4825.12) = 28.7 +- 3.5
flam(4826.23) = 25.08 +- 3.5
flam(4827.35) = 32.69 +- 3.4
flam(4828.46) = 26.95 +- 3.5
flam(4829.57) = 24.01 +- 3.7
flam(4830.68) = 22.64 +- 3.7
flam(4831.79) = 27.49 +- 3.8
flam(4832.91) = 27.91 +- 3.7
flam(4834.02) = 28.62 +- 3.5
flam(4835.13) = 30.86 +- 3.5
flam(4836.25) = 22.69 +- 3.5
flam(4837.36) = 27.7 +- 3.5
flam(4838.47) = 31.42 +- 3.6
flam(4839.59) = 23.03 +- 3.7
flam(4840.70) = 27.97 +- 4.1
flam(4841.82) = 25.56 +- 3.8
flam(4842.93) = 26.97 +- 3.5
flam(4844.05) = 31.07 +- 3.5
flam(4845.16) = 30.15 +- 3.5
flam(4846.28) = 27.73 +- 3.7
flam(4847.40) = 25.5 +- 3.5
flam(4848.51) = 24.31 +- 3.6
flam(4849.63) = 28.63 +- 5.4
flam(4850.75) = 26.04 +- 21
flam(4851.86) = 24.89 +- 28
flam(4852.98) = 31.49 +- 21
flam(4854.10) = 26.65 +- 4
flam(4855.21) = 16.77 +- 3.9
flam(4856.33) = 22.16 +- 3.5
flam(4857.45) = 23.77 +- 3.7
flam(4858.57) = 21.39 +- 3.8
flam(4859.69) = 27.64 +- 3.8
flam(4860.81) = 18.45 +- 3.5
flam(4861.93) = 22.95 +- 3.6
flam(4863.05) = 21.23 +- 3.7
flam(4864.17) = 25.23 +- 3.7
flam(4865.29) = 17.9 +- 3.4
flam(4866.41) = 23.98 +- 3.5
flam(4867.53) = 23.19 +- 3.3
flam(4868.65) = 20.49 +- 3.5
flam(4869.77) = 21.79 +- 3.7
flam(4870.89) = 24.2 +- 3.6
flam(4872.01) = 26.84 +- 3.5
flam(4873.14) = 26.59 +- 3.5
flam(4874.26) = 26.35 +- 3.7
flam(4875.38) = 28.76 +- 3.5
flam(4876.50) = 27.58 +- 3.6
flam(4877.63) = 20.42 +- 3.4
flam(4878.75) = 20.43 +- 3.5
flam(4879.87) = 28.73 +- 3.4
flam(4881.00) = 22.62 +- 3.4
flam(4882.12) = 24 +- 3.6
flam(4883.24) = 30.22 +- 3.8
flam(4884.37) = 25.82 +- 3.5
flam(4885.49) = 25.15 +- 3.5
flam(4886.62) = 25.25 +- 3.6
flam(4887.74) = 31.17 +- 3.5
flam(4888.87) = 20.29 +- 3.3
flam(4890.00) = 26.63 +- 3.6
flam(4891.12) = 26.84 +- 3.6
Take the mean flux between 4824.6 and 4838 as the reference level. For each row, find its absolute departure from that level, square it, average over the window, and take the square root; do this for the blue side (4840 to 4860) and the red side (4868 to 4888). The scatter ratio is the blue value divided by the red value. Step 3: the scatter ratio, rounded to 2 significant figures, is 1.0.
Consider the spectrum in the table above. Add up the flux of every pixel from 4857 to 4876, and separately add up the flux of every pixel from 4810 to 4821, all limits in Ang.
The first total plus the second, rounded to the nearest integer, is 660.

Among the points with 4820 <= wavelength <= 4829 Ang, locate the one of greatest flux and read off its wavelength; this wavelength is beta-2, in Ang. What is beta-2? 4827.35 Ang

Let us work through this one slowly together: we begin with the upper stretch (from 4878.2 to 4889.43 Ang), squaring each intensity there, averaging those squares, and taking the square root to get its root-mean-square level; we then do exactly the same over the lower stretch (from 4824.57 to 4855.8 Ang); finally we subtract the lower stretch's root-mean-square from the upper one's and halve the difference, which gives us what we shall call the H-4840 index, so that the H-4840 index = -0.75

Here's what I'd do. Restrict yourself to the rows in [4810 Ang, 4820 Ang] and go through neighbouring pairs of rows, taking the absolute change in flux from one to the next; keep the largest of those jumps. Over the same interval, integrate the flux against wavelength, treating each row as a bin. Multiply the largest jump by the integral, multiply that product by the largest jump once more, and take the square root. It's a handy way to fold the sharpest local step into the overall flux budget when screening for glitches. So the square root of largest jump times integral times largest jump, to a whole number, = 119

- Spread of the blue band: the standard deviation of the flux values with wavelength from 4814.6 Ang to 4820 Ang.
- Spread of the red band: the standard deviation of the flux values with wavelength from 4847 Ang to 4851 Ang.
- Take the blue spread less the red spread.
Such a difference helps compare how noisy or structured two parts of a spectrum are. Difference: 1.0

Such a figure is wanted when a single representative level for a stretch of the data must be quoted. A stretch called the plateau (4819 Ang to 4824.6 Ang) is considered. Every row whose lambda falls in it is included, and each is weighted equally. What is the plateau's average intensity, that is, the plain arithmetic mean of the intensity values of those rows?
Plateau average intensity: 29.2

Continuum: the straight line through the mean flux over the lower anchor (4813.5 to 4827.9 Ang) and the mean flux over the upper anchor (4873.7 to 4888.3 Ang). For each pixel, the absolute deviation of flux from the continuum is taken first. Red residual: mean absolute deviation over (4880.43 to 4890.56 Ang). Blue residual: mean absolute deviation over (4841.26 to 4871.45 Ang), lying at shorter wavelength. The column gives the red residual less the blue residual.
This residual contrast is -0.77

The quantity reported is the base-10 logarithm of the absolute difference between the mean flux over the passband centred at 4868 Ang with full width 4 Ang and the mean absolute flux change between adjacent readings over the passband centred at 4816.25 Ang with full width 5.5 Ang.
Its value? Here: 1.28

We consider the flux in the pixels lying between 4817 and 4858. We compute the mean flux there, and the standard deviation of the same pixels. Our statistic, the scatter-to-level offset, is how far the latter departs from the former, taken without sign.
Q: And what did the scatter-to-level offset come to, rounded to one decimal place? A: 23.3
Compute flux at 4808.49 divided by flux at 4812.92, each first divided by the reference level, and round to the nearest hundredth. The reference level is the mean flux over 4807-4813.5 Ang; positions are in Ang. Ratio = 0.96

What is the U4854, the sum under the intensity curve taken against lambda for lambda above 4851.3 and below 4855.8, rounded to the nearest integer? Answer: 112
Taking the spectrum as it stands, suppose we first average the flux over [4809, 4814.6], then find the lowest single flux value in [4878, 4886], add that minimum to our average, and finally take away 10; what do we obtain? 38.4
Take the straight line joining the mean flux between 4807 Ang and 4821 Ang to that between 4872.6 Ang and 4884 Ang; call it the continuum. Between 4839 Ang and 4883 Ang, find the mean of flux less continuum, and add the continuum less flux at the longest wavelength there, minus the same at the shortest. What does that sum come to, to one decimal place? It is -2.1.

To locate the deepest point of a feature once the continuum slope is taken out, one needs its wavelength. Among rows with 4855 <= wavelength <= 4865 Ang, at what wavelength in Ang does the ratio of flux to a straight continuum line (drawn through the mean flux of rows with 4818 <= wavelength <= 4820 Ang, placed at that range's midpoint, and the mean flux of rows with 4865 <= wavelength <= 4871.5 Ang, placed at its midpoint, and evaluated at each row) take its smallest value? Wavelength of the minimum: 4855.21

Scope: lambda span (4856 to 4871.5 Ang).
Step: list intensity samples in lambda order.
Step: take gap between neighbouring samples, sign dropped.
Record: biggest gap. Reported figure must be 9.2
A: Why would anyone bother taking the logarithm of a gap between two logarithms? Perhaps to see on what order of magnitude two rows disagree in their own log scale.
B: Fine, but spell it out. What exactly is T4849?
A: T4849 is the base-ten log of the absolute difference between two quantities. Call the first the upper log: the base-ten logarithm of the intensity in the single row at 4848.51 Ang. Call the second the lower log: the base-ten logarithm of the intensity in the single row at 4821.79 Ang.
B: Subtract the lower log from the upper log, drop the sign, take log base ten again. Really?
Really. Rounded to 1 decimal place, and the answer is -1.0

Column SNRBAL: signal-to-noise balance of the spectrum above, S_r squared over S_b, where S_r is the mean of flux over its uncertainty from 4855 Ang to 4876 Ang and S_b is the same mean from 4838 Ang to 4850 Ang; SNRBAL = 5.7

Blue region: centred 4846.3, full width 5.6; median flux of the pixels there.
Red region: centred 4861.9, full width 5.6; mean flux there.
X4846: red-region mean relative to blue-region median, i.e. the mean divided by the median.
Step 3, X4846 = 0.83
